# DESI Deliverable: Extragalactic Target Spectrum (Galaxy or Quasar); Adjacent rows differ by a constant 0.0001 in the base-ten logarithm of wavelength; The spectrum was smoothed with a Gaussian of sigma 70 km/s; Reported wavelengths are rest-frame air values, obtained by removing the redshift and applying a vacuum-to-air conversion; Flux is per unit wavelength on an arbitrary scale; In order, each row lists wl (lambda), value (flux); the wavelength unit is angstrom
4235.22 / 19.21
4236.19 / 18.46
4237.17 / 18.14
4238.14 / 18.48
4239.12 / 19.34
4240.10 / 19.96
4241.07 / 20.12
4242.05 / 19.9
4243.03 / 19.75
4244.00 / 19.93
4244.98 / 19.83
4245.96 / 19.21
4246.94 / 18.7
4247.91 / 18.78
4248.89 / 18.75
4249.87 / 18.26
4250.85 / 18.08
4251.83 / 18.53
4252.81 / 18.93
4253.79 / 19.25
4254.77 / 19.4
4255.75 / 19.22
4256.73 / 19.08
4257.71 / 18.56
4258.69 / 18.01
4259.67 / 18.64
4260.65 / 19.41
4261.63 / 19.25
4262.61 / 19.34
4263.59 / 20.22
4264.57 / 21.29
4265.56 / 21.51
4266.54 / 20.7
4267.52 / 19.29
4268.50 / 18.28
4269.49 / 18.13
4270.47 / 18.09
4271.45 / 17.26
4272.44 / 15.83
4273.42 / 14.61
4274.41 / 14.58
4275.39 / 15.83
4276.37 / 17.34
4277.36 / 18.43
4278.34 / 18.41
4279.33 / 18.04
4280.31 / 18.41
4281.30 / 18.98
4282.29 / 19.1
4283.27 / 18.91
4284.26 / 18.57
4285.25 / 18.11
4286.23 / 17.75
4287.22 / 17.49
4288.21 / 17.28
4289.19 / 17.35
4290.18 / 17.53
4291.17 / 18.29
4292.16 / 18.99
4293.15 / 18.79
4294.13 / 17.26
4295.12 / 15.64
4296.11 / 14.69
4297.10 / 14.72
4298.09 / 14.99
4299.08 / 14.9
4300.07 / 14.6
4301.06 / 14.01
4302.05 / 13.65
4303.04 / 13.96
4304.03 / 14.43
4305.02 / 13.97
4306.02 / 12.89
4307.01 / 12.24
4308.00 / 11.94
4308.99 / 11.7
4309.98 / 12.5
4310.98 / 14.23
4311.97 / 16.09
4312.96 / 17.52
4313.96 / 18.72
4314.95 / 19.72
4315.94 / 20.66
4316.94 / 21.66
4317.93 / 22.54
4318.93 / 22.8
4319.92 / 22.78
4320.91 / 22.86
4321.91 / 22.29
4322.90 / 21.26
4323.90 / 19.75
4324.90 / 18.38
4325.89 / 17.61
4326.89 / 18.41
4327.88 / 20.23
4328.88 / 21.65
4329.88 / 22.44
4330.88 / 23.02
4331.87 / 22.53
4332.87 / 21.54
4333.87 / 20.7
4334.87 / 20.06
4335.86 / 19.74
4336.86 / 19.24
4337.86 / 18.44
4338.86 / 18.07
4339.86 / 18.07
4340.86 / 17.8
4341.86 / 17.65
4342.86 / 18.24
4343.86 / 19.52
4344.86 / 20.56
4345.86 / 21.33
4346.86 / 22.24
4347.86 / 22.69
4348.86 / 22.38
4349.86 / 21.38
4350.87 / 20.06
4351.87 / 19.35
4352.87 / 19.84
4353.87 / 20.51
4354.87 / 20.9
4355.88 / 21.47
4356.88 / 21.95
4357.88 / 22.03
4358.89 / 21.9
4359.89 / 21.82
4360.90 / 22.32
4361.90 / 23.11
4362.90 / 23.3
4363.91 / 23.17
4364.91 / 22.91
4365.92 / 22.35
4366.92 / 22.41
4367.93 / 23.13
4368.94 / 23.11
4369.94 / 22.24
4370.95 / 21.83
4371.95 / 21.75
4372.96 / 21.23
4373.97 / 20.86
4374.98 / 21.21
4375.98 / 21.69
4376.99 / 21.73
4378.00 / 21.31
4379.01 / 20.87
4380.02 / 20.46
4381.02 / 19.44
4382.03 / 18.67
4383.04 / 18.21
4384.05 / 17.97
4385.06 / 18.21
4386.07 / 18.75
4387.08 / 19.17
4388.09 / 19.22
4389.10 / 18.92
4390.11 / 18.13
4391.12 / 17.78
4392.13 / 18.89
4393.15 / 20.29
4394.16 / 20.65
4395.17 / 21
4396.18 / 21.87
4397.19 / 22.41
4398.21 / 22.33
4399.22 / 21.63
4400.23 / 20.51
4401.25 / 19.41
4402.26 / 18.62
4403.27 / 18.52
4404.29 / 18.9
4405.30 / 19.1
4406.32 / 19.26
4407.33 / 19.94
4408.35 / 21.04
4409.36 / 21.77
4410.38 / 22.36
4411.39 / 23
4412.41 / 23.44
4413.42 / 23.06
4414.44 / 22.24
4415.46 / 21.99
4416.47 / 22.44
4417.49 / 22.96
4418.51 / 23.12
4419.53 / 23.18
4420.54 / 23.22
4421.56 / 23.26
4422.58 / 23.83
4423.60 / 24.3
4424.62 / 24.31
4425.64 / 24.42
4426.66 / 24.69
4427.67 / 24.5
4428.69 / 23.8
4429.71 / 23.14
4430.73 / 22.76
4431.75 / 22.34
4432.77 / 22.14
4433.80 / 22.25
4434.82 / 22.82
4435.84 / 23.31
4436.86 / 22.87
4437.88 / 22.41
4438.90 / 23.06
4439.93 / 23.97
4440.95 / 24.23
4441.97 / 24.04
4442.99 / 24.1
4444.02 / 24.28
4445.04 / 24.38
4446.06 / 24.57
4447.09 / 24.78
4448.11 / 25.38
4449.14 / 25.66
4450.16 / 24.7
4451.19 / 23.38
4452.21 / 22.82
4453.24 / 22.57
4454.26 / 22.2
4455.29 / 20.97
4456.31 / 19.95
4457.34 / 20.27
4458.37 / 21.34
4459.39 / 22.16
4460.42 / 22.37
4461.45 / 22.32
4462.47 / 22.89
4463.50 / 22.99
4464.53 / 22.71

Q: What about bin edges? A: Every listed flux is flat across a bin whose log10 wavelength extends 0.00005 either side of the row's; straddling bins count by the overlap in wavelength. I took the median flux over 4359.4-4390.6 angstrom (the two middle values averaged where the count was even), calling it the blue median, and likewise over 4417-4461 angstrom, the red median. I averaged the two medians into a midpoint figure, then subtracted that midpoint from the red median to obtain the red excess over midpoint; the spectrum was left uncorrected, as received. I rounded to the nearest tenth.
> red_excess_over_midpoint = 1.0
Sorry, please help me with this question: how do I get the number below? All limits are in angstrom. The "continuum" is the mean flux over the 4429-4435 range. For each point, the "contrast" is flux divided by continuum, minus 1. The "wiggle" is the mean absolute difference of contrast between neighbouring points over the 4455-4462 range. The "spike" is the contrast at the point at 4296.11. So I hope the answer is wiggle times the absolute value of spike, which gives 0.0090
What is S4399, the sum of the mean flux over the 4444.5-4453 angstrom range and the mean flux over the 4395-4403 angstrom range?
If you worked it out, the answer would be 45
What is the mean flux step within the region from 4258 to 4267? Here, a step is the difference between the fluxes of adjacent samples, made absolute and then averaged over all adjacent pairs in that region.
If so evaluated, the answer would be 0.58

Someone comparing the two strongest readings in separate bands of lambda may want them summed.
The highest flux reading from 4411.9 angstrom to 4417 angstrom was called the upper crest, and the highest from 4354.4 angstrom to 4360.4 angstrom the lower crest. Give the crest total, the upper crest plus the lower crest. 45.5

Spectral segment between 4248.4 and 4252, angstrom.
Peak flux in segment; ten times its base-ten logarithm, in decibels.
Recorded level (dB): 12.73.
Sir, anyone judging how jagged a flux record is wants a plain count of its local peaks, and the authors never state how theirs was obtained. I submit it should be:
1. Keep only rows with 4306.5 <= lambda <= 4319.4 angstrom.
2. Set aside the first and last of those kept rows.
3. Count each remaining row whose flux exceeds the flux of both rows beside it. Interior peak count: 0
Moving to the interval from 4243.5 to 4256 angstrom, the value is 2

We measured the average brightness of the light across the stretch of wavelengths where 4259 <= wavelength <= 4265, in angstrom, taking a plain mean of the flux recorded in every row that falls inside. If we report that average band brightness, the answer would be 19.7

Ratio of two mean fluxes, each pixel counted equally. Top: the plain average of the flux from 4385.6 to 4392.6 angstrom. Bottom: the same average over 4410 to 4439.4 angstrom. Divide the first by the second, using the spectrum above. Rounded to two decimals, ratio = 0.81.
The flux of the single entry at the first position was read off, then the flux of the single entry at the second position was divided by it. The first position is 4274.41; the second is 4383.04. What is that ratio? 1.249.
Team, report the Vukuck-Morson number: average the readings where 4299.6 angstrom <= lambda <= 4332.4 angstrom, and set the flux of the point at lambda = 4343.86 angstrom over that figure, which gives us 1.09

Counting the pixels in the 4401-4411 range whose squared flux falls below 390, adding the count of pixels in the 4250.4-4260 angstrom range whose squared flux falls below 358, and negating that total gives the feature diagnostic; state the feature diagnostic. -11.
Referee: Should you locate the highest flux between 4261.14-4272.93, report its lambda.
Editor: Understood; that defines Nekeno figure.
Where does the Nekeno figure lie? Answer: 4265.56 angstrom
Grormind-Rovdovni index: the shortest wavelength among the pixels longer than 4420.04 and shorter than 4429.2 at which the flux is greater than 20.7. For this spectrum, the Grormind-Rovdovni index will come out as 4420.54 angstrom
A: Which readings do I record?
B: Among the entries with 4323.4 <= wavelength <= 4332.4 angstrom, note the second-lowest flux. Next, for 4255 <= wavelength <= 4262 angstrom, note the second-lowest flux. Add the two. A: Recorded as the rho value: 36.9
